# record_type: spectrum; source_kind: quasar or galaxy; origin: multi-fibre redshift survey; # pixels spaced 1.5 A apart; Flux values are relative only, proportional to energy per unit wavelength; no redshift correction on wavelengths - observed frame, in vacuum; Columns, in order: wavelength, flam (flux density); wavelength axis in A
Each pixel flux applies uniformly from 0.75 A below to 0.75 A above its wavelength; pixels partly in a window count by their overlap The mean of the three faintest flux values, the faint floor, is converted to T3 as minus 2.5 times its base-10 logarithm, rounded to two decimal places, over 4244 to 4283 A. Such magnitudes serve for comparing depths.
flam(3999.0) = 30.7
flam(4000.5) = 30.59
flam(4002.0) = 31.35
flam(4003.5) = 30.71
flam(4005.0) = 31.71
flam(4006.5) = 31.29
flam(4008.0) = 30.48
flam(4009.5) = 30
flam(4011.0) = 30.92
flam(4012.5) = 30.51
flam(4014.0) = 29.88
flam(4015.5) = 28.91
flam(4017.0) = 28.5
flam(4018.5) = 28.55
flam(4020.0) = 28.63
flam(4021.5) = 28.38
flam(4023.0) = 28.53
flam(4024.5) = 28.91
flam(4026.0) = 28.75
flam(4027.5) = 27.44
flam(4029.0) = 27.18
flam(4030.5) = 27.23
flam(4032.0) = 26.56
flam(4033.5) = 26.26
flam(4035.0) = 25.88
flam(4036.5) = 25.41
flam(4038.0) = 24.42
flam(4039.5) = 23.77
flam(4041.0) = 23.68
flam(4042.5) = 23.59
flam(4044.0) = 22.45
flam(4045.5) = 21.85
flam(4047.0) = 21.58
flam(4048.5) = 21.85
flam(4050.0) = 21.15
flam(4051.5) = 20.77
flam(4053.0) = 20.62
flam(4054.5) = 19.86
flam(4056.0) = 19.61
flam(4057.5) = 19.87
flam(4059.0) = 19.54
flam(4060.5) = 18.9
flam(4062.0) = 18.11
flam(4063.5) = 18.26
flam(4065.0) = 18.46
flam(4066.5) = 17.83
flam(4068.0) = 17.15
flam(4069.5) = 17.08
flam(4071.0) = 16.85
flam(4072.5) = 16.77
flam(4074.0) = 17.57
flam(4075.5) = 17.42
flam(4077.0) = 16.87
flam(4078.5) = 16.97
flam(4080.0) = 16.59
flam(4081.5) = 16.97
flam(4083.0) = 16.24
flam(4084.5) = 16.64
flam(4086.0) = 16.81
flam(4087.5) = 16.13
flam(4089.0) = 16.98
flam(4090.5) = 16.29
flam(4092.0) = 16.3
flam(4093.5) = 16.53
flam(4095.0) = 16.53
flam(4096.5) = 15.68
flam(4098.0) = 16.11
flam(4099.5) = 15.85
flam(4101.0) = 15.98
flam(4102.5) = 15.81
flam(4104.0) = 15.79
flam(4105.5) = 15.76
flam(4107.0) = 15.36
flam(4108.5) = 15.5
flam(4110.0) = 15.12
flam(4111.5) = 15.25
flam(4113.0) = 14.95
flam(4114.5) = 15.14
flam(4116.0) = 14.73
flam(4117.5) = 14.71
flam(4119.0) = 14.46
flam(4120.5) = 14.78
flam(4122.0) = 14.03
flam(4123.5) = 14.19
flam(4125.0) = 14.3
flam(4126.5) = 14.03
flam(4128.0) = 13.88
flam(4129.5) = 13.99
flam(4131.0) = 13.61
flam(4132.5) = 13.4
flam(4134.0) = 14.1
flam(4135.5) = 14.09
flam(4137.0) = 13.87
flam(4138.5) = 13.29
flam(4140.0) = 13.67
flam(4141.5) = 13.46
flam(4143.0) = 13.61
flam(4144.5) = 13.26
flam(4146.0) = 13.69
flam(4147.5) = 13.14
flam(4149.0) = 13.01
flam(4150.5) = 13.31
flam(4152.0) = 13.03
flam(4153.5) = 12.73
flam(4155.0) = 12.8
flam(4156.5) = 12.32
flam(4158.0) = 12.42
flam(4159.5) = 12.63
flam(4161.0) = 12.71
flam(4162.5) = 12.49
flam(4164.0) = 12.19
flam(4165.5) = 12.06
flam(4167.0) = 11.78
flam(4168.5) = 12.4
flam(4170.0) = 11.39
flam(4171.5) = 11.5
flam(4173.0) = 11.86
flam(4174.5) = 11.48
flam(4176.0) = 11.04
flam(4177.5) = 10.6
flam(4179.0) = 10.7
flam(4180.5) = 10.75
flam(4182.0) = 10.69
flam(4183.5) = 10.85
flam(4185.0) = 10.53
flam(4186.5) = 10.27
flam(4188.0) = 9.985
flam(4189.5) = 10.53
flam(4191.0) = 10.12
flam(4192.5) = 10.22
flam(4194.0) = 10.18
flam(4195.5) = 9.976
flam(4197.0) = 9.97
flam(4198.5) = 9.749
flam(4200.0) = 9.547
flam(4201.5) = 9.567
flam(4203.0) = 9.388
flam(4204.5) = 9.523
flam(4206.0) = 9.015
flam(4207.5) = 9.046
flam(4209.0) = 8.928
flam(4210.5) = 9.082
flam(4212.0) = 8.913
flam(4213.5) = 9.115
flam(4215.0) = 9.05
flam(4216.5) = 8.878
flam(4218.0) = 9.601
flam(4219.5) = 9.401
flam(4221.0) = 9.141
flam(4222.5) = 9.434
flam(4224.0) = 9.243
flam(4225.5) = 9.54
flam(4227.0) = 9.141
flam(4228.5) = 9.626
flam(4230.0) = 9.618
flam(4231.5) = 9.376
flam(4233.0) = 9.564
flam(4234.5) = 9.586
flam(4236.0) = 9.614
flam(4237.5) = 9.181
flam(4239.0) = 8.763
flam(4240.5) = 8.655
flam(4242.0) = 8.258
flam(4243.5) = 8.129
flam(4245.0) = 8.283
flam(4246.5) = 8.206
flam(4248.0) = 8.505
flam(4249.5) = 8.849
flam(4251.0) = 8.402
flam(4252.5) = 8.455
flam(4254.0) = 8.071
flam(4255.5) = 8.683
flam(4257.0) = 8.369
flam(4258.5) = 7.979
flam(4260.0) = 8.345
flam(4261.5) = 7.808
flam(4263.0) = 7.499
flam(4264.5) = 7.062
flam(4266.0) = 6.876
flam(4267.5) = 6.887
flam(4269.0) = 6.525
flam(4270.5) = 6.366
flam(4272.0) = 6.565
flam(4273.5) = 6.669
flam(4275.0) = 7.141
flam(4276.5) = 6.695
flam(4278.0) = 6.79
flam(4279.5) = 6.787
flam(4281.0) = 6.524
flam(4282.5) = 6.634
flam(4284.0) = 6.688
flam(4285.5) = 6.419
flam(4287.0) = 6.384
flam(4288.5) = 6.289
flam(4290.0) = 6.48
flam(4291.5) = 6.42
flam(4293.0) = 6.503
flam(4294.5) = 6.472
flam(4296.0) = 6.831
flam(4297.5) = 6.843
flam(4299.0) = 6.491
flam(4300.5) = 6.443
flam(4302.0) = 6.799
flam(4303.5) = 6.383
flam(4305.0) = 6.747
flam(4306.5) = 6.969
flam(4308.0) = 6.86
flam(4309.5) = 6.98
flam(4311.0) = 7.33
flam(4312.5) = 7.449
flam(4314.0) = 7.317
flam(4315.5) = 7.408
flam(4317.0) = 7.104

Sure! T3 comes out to -2.03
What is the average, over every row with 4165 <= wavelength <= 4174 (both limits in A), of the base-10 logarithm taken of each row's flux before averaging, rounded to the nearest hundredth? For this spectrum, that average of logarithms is 1.07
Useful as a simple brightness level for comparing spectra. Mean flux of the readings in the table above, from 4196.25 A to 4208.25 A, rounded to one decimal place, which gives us 9.5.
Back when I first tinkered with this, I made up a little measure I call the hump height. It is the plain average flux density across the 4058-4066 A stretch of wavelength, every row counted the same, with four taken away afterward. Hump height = 14.7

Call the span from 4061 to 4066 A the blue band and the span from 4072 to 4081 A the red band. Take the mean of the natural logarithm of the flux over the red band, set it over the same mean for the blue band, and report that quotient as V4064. 0.98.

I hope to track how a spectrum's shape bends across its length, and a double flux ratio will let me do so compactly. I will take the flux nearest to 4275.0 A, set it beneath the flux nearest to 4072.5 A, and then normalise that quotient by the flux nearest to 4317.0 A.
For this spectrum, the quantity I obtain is 0.331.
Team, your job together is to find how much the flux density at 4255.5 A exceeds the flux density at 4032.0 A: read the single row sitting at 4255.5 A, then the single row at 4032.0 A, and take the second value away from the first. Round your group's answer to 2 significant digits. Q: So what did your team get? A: -18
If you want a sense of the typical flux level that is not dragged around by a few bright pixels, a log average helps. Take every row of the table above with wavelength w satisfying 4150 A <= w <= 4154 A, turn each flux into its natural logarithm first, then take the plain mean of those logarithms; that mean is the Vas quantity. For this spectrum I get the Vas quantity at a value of 2.6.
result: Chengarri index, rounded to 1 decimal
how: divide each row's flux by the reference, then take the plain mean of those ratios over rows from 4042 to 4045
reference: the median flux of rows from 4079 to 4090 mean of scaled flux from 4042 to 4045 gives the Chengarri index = 1.4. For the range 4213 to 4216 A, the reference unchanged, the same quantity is 0.5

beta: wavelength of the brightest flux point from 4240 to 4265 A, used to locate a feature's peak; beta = 4249.5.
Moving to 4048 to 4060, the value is 4048.5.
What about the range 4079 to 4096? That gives 4089.0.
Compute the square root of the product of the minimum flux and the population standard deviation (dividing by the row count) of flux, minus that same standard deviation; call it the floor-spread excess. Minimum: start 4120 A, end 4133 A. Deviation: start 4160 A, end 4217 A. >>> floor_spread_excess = 2.8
